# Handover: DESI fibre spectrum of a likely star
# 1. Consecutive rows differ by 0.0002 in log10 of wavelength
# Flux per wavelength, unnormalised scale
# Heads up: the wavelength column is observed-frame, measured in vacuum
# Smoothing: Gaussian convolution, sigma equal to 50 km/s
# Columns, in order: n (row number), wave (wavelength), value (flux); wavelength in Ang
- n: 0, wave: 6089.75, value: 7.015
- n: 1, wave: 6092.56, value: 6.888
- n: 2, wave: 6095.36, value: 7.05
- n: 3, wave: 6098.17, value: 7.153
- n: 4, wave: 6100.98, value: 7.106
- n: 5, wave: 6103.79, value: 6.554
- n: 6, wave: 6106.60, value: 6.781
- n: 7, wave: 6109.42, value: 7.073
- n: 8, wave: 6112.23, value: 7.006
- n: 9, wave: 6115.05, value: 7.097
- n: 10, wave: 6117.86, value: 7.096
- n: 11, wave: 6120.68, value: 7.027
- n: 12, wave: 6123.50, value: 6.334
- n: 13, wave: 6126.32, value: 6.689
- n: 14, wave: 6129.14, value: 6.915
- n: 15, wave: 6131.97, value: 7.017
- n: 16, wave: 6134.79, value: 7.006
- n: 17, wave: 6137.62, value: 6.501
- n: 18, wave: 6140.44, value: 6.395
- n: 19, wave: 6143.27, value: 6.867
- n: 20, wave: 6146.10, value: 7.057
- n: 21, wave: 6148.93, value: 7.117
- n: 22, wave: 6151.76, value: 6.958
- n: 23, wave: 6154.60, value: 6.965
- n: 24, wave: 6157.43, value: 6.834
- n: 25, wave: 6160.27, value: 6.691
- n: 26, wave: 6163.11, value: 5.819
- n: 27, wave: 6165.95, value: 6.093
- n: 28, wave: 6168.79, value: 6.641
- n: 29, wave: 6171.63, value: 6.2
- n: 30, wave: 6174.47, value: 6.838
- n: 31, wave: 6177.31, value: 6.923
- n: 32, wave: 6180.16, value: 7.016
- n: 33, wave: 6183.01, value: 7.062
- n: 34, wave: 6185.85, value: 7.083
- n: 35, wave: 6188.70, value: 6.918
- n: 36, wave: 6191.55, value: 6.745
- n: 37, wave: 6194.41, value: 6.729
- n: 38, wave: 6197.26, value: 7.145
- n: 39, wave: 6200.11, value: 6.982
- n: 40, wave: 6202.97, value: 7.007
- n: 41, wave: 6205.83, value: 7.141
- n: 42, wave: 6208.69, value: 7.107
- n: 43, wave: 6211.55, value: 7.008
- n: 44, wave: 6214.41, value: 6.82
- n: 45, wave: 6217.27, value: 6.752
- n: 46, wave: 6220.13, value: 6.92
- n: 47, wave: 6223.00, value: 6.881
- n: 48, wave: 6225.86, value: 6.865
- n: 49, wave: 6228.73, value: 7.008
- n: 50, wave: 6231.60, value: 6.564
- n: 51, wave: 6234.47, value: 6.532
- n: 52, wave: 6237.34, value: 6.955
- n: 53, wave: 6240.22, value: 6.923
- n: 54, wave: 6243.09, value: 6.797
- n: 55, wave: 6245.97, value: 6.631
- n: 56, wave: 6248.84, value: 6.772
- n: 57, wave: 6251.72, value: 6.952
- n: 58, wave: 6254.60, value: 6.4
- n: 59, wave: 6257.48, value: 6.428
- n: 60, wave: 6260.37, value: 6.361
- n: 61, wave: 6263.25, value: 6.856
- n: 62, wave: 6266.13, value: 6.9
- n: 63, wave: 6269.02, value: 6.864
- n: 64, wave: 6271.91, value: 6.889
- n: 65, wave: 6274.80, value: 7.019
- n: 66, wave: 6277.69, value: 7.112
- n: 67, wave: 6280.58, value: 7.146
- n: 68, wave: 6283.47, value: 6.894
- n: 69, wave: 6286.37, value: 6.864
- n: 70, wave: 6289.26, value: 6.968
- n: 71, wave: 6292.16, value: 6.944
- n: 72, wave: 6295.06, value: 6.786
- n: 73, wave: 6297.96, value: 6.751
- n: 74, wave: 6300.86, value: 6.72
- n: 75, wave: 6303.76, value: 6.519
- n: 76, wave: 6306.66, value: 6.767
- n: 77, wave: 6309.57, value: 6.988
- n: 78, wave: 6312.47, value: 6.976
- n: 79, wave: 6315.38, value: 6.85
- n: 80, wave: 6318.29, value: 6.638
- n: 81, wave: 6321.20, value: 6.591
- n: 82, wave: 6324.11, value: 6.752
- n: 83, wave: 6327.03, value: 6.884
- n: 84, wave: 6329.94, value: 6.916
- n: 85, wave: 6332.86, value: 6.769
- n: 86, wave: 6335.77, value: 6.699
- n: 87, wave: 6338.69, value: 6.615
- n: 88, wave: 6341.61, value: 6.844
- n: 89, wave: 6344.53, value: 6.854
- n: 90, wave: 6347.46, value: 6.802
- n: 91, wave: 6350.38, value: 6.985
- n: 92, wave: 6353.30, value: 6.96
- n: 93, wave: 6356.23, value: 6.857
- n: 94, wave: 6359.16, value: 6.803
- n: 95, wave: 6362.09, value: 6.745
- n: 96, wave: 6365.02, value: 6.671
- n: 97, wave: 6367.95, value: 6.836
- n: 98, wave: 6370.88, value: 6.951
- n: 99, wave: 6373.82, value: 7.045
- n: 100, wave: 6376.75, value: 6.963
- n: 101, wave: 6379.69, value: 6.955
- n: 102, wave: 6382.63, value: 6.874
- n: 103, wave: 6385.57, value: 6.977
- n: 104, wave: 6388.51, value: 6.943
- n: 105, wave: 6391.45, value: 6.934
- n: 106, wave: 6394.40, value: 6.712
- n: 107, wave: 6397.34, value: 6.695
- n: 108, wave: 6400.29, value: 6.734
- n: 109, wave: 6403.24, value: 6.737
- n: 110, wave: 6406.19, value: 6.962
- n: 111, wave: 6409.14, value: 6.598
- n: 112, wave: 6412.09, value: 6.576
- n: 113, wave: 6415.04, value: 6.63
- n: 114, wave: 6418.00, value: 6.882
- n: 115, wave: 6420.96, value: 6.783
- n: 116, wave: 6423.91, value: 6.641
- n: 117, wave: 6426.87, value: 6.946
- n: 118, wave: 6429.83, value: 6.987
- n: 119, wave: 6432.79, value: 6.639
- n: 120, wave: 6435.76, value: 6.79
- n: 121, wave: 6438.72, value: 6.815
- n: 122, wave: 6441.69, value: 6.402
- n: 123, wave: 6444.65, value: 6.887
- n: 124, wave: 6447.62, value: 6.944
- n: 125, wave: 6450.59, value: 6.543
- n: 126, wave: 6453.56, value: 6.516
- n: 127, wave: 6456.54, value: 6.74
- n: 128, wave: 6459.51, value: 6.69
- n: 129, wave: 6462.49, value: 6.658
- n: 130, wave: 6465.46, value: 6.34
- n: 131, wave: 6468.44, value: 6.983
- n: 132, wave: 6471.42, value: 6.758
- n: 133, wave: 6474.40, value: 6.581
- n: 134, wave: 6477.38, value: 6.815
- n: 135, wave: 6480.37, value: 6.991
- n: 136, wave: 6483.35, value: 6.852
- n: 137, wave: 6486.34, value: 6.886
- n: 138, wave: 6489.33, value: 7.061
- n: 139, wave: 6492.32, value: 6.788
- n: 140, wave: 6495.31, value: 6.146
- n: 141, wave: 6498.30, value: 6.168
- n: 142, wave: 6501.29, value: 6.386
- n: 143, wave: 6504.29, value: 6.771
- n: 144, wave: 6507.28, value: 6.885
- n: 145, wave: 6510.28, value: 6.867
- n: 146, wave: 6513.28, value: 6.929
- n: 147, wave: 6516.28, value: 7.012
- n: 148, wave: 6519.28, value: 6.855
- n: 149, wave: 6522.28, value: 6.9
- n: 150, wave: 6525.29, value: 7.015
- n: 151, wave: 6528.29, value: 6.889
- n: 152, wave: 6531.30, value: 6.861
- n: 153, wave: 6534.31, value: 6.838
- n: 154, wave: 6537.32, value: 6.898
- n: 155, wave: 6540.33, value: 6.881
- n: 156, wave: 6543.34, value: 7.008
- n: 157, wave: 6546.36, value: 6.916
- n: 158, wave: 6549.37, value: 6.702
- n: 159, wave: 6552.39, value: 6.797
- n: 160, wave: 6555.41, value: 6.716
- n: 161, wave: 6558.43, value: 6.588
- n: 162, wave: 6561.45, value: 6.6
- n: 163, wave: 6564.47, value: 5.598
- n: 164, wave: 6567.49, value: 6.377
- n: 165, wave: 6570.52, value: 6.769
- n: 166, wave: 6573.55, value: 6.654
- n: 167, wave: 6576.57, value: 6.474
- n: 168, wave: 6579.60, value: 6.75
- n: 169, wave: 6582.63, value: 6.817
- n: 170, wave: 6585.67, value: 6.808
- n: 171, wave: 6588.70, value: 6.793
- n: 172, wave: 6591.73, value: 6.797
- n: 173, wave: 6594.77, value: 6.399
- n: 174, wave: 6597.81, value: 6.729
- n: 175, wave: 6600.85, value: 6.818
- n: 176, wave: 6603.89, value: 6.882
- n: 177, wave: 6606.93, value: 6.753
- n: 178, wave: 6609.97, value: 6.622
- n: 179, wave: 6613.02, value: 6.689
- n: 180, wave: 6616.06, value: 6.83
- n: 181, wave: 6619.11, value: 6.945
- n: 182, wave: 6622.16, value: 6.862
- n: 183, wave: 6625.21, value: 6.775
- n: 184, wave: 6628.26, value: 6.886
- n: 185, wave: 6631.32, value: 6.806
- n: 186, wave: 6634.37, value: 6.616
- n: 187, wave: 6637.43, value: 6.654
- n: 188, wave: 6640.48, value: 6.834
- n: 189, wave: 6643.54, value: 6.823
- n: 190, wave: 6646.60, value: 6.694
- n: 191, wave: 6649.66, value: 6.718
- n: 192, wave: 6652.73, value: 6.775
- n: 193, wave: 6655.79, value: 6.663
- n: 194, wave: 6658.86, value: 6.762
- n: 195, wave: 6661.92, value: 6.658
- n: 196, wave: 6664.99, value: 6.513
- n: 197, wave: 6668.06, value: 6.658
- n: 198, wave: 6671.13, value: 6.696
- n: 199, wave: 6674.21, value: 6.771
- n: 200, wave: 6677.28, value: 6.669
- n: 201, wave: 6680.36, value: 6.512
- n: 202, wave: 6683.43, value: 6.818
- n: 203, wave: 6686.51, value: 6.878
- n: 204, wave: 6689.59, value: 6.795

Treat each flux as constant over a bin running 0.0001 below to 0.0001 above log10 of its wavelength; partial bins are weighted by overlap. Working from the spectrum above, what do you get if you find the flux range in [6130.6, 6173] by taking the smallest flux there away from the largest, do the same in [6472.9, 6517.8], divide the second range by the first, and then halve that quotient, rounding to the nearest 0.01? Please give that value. 0.35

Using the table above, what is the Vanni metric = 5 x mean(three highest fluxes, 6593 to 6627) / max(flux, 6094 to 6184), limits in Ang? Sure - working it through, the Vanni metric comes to 4.82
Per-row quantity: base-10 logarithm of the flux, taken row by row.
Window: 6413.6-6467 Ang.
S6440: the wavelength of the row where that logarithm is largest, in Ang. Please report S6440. 6429.83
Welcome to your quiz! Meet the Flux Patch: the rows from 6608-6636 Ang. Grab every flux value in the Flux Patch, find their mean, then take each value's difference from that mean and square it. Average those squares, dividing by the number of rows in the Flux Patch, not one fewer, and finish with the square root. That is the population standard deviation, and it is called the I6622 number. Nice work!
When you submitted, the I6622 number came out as 0.110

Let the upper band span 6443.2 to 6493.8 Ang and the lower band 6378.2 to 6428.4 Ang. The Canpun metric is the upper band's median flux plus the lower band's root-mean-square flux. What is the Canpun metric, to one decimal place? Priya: 13.6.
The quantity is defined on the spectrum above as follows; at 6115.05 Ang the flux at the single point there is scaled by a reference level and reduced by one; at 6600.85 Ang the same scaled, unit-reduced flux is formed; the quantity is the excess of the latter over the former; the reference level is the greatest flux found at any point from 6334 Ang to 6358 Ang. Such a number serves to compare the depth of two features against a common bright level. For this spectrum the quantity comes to -0.04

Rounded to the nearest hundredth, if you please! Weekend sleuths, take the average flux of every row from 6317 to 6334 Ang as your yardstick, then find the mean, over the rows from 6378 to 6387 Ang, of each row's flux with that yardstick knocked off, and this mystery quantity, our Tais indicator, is 0.18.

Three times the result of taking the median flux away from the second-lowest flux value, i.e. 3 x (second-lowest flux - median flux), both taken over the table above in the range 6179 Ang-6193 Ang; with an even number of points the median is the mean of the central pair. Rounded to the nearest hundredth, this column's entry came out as -0.29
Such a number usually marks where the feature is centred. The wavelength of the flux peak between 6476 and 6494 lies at 6489.33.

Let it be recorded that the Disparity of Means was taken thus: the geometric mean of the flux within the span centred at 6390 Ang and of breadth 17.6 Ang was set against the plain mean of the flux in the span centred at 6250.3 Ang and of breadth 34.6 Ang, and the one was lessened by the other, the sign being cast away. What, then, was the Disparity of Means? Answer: 0.15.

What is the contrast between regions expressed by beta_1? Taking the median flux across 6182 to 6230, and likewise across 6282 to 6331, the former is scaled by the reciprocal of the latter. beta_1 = 1.019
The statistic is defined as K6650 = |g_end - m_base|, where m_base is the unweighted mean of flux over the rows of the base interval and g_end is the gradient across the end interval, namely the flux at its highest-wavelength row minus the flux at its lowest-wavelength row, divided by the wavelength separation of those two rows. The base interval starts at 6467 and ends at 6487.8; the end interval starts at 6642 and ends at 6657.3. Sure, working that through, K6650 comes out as 6.85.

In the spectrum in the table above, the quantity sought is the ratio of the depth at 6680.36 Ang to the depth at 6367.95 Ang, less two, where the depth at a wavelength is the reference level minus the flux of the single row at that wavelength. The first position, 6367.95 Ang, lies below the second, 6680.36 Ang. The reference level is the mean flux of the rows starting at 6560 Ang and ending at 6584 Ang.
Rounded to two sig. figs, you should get -2.0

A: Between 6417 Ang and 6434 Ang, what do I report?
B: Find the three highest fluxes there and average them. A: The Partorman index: 6.94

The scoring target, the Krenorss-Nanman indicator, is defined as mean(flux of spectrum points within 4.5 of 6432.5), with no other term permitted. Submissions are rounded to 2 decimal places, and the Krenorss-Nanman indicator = 6.81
